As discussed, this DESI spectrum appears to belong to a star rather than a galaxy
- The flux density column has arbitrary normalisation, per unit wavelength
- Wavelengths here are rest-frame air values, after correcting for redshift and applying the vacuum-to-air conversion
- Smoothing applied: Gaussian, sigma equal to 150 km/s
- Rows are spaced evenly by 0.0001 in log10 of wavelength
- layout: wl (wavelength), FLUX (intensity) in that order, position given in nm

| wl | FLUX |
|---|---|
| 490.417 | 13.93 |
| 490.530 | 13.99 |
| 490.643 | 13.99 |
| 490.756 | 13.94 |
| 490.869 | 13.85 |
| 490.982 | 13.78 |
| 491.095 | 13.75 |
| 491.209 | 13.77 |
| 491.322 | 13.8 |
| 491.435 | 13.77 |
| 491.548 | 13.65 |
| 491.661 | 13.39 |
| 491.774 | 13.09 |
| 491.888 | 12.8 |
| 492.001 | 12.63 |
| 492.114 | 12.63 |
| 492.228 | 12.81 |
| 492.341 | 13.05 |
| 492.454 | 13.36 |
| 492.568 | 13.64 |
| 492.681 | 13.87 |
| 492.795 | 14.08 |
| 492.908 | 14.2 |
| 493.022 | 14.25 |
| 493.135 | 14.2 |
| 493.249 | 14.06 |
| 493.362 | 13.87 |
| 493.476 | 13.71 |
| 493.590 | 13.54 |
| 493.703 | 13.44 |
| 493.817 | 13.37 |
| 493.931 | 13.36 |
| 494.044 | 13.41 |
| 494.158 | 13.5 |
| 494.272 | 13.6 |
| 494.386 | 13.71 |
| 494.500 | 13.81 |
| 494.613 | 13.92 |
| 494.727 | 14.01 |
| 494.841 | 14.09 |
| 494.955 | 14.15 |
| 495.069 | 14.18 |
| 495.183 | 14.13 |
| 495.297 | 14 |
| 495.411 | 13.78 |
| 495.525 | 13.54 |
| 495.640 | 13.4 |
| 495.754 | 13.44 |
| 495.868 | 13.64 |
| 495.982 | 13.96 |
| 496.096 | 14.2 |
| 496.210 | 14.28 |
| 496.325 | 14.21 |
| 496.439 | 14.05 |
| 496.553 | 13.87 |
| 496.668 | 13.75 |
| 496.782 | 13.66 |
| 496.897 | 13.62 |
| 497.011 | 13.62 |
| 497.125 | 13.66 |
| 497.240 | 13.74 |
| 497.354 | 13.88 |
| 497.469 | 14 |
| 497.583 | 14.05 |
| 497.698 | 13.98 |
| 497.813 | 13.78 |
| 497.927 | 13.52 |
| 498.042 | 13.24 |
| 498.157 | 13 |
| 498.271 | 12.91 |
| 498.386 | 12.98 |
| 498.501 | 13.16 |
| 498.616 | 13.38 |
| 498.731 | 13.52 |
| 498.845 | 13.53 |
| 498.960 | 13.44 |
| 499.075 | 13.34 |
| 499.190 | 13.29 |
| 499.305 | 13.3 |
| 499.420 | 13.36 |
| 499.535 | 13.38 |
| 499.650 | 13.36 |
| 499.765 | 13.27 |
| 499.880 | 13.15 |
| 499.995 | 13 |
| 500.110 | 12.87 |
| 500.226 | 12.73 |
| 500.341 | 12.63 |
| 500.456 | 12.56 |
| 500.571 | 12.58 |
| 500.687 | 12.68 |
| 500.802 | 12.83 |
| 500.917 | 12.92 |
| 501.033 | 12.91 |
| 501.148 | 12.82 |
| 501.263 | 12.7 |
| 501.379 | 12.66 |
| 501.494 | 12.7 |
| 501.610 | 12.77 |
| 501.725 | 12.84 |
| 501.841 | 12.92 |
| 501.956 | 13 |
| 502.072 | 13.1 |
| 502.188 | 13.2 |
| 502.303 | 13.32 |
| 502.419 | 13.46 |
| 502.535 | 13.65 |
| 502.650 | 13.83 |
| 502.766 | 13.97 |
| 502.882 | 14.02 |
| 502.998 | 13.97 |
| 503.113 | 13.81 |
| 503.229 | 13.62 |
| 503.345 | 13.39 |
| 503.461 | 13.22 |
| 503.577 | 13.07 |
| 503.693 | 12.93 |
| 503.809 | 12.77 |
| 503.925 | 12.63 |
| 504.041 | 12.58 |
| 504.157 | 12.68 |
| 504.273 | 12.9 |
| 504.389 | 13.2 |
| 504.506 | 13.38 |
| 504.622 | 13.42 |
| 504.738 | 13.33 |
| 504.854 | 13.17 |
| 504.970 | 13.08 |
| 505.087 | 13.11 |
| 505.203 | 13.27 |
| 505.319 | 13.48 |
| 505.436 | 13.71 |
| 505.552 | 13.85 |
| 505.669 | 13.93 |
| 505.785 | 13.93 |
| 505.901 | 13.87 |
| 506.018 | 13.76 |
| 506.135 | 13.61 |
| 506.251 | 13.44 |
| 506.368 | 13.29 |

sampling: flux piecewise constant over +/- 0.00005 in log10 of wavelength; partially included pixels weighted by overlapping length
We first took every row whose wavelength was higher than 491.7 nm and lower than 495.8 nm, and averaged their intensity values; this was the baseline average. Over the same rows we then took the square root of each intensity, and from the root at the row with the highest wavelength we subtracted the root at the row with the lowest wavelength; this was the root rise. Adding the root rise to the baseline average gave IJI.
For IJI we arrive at 13.7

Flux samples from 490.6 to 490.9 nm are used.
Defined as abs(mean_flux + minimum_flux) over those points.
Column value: 27.8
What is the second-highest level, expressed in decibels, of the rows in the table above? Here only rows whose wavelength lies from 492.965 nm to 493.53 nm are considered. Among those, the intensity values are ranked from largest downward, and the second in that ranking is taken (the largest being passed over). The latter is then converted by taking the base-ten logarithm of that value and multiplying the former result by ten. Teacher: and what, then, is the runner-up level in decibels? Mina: 11.5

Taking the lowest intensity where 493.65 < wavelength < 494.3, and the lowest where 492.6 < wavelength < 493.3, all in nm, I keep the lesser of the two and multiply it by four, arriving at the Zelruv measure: 53.4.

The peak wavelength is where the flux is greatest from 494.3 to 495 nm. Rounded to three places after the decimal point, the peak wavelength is 494.955 nm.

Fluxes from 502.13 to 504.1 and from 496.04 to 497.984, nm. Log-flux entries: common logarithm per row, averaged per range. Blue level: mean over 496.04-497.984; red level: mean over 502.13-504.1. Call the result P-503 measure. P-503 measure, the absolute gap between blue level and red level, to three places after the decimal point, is 0.016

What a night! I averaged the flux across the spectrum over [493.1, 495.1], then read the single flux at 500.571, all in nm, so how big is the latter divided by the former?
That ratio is 0.91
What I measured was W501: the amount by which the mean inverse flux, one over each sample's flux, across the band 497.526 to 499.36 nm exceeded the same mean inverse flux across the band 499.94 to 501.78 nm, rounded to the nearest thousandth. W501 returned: -0.004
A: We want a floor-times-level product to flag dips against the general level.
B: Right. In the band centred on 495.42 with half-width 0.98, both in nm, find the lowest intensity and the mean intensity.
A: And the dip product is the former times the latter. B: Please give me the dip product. 187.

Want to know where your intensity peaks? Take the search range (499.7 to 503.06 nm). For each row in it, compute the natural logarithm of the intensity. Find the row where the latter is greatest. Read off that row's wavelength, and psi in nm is 502.882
